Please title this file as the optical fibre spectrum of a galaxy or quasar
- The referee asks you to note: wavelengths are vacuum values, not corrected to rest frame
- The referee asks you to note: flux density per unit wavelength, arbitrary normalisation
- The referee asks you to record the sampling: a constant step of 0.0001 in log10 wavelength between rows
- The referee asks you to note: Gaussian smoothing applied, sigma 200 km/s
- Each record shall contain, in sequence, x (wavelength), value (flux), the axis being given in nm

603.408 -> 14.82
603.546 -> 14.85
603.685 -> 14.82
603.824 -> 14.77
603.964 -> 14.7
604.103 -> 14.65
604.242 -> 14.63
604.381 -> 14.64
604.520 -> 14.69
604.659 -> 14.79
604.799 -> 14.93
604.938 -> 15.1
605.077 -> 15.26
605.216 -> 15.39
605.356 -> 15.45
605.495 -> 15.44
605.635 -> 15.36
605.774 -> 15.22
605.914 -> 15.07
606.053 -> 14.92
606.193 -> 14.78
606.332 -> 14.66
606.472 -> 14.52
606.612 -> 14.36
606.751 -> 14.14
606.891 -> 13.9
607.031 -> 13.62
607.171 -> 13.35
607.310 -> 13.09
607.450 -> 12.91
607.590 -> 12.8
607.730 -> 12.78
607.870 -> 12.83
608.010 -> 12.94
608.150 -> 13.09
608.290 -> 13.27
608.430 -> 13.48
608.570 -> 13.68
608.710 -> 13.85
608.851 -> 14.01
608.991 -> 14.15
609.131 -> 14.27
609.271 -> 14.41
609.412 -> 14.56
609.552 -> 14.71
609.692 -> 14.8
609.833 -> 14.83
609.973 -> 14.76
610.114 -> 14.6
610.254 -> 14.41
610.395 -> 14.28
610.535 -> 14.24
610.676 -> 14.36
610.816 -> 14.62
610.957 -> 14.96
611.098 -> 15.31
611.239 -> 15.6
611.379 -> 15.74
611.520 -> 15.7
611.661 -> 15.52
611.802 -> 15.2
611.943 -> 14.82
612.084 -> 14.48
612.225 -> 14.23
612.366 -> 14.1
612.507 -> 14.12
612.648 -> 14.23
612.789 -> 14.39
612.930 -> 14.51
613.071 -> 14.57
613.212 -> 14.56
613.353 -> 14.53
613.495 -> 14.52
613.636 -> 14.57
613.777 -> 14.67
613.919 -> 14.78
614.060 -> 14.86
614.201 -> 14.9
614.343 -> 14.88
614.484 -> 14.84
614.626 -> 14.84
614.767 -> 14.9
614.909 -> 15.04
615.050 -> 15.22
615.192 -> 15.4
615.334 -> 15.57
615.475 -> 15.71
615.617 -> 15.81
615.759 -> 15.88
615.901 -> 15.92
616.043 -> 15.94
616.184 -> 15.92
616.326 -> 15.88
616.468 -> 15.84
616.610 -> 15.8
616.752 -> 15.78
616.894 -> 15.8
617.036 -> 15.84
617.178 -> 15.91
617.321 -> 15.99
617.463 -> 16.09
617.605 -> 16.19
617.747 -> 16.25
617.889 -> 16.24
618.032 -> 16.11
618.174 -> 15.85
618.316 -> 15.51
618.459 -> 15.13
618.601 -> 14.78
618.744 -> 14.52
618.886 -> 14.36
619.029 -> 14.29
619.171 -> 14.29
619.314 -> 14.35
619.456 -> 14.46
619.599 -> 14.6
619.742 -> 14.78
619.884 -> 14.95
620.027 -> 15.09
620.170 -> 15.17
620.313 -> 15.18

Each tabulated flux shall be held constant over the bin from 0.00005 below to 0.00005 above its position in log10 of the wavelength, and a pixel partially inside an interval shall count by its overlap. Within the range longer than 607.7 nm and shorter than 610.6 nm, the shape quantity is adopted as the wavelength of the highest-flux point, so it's 609.833 nm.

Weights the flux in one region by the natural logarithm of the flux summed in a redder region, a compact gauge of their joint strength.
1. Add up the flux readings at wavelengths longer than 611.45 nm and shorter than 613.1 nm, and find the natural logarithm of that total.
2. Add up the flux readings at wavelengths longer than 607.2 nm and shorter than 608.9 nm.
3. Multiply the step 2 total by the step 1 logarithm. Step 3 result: 821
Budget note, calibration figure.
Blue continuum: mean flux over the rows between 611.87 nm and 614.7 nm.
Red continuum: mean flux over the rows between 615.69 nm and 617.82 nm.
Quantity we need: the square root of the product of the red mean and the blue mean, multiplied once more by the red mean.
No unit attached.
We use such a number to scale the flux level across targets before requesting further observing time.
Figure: 243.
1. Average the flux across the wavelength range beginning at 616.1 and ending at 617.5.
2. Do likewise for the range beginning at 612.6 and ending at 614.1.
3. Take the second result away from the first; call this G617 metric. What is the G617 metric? 1.32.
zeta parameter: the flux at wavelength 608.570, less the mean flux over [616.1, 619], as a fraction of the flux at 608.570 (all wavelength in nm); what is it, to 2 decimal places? -0.15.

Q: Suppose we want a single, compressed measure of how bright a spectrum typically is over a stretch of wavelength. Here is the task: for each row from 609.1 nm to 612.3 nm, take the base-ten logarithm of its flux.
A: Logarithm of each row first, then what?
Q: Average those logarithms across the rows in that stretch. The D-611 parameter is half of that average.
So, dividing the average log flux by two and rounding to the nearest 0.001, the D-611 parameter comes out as 0.585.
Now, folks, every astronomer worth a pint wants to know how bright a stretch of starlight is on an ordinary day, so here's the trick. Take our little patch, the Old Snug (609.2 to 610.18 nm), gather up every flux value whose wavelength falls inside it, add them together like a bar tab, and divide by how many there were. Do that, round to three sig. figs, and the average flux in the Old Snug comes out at 14.7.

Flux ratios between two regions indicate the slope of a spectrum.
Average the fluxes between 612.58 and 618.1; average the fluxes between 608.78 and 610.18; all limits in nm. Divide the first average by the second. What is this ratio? 1.06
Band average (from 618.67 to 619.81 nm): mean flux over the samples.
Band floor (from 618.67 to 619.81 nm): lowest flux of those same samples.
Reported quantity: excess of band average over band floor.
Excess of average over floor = 0.2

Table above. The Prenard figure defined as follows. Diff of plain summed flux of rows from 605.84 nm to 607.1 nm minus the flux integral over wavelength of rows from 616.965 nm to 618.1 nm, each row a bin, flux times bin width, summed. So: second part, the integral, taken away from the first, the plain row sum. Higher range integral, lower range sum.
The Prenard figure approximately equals 112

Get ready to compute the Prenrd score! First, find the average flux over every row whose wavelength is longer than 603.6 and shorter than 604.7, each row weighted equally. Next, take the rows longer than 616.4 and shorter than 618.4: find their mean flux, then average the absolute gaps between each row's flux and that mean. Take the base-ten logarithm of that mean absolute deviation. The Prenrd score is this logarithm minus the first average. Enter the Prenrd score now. -15.47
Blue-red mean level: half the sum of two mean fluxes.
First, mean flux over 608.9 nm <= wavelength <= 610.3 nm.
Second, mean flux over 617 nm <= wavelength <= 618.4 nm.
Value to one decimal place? 15.3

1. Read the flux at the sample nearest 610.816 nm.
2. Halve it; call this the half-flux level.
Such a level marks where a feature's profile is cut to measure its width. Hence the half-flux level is 7.31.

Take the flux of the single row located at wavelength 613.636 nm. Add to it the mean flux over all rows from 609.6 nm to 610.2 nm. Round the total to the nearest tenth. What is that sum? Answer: 29.3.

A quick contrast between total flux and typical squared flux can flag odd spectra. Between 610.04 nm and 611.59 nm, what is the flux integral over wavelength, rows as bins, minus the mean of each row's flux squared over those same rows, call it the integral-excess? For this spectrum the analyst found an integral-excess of -199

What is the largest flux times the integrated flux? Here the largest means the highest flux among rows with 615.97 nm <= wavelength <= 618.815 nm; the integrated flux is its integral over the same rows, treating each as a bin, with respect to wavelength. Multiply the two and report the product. 729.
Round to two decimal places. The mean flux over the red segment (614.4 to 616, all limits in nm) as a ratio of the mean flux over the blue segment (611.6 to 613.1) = 1.06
